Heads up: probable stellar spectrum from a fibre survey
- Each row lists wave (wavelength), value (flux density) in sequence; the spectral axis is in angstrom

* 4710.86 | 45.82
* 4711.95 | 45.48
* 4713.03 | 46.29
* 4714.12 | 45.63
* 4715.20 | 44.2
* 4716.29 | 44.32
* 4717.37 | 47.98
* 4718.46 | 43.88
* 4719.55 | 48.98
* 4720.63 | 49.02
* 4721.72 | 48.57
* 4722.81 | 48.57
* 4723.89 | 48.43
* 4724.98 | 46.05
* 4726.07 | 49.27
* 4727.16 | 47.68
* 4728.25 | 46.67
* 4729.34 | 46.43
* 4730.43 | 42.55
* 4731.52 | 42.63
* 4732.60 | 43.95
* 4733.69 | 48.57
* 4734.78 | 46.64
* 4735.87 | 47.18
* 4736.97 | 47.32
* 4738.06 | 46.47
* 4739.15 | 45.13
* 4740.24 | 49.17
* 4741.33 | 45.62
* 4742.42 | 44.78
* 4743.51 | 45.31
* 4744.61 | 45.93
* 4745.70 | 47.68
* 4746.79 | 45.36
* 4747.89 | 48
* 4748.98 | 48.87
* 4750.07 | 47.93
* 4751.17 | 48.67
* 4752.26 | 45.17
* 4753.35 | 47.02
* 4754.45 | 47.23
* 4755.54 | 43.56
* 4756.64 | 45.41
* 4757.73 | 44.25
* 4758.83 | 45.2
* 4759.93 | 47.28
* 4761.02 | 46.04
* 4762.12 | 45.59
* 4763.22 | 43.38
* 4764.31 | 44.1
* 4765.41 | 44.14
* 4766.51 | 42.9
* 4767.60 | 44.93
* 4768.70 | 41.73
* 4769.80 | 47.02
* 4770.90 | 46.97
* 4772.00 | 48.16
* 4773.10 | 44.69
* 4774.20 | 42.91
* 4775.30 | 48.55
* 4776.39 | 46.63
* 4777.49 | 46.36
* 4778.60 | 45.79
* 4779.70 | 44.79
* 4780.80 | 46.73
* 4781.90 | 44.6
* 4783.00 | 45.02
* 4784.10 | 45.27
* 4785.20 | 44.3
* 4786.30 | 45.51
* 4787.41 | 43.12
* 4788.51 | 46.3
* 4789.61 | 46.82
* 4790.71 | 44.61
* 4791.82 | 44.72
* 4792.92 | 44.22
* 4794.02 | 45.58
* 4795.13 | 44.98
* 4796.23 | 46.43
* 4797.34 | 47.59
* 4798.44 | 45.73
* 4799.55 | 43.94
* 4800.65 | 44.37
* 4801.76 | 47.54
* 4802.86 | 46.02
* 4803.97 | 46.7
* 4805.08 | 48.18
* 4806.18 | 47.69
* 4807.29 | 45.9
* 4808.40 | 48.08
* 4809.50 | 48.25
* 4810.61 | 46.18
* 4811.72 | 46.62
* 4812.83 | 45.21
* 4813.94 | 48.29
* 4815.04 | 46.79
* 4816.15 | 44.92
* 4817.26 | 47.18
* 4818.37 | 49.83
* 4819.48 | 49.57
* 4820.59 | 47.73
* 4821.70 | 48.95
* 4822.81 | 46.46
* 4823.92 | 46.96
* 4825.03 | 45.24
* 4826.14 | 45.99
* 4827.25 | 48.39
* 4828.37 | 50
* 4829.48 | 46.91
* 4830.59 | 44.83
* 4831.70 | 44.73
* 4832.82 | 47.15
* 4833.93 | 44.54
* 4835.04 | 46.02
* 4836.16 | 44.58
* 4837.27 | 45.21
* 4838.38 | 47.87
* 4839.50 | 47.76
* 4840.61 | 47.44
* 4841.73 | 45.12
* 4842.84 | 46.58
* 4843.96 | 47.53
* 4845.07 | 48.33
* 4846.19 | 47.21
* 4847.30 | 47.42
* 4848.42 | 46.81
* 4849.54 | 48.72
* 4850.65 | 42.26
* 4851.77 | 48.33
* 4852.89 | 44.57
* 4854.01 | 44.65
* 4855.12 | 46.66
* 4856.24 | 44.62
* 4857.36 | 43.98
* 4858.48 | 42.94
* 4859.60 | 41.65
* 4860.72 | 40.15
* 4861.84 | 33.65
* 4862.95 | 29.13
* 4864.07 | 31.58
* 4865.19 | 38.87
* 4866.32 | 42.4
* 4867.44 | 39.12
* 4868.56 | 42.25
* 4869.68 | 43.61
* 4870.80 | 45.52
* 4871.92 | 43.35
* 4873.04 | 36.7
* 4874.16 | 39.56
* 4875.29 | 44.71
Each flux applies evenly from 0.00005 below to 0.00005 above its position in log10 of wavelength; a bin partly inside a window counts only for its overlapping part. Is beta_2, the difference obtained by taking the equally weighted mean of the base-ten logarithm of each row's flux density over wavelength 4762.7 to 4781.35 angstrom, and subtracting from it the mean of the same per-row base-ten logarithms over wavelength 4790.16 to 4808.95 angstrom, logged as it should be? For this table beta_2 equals -0.007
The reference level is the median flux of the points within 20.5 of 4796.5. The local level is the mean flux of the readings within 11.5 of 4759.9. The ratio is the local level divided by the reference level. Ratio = 0.99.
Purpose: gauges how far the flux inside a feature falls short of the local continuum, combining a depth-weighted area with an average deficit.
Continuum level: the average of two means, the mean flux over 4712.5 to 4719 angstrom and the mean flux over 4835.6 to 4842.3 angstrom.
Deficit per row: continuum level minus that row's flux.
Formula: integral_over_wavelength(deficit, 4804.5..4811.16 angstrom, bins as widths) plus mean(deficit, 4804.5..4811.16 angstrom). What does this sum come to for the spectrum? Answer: -12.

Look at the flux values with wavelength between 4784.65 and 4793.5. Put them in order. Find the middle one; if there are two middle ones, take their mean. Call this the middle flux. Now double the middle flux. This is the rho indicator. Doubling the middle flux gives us 89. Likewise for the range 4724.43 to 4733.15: 92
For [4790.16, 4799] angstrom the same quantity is 91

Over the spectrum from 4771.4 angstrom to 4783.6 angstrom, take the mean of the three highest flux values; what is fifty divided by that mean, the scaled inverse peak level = 1.05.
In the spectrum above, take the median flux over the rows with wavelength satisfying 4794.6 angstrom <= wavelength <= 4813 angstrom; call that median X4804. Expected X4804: 46.4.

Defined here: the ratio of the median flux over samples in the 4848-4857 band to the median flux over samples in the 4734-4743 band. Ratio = 0.98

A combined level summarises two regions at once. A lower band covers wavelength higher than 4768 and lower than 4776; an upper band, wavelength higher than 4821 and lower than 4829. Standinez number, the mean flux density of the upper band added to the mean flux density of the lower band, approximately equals 93.1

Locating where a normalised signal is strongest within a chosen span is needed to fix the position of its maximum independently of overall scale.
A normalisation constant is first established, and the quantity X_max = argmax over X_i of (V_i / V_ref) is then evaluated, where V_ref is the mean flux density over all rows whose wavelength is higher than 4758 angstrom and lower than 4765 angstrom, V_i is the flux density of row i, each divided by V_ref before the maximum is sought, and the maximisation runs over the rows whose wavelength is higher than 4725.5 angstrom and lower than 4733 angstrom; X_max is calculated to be 4726.07 angstrom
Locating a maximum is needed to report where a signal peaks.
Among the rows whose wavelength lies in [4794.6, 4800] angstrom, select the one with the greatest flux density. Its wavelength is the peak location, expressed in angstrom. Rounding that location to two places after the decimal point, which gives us 4797.34 angstrom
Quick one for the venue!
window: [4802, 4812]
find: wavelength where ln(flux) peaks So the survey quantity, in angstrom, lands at 4809.50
